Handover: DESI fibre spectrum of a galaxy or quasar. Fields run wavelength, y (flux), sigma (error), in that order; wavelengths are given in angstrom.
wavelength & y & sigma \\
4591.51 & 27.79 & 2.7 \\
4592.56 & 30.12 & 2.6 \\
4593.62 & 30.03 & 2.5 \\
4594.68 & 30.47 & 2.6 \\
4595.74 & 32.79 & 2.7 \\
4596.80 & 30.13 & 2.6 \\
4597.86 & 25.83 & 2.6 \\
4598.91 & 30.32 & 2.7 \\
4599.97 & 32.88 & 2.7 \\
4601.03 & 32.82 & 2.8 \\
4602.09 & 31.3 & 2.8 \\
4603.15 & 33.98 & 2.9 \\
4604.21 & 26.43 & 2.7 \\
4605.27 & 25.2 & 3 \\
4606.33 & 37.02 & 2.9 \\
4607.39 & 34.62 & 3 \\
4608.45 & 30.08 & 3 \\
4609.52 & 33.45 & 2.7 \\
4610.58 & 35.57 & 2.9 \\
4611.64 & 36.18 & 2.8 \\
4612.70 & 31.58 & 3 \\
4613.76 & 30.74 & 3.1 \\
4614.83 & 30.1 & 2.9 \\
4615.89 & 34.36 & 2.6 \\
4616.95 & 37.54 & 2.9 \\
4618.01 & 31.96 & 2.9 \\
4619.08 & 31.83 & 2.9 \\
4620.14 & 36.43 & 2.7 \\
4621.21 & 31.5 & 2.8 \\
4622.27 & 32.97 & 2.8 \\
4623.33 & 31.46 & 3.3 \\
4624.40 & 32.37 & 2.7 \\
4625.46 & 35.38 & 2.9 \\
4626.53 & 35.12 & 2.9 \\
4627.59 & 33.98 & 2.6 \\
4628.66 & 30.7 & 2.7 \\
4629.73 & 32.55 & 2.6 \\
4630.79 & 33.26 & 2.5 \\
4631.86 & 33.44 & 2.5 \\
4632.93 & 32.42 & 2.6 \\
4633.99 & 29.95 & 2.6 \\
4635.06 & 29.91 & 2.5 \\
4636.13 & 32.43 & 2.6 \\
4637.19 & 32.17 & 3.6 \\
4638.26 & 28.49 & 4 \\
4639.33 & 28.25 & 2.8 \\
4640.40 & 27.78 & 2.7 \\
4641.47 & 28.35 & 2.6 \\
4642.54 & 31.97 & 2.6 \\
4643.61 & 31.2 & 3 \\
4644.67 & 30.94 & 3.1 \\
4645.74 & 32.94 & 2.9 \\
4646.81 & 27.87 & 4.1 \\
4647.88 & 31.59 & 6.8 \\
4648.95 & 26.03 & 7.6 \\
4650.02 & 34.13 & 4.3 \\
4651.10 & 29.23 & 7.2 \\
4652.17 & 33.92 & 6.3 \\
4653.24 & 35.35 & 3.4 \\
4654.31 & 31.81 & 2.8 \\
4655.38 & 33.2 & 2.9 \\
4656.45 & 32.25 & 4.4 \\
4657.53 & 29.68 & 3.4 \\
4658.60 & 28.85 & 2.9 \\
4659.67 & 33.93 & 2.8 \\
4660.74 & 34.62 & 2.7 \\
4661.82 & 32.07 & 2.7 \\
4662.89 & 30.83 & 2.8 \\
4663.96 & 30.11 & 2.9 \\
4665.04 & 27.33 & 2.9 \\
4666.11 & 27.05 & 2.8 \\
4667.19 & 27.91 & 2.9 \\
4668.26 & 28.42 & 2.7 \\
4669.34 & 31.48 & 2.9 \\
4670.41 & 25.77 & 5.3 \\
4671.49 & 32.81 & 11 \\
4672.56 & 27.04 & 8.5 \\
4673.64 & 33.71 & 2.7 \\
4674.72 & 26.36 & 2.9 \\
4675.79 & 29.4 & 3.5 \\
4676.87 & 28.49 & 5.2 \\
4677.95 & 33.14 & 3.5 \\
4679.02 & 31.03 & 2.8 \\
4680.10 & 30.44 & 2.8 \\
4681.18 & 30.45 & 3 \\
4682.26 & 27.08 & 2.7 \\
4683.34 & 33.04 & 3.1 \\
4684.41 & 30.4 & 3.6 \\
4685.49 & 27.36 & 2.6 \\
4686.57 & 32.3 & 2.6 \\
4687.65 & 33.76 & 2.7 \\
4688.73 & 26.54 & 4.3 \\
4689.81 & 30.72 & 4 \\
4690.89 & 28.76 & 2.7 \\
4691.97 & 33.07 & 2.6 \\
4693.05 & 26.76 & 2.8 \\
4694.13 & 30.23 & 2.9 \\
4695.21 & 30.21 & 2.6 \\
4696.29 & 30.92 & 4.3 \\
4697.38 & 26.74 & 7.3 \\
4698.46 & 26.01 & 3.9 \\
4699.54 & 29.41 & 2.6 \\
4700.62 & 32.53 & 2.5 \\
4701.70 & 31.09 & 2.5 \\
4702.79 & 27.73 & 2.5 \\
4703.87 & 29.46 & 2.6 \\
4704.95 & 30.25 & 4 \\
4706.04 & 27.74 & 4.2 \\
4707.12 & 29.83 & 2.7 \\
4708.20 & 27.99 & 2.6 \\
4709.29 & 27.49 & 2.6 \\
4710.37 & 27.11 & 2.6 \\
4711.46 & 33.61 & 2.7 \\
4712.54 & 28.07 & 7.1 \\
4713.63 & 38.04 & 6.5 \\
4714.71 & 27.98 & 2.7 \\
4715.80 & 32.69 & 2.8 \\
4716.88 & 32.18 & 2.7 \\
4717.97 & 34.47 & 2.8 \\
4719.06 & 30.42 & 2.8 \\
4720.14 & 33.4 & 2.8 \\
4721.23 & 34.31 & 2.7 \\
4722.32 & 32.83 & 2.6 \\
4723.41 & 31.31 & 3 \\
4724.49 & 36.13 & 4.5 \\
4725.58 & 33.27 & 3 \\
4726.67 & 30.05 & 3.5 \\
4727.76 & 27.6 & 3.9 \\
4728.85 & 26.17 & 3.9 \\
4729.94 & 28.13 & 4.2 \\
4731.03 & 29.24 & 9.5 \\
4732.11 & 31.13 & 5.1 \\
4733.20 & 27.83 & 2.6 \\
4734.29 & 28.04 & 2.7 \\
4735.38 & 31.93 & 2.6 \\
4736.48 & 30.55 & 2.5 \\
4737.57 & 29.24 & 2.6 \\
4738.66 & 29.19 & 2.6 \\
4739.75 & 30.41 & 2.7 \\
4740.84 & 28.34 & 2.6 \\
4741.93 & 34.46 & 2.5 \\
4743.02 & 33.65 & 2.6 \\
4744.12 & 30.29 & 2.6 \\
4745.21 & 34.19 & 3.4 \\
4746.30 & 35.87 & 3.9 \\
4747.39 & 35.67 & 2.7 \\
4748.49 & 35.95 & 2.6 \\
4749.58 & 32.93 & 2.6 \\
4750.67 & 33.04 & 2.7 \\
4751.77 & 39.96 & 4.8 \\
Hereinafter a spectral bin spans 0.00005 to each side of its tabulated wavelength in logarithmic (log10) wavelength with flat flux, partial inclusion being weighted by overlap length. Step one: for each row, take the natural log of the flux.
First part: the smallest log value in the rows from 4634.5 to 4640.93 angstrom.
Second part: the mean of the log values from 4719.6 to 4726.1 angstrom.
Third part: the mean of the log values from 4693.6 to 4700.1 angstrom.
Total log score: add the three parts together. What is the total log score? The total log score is 10.20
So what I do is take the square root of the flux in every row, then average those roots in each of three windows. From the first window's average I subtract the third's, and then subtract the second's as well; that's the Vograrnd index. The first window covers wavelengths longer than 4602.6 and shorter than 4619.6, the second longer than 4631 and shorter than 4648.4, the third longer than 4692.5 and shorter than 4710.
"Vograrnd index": -5.22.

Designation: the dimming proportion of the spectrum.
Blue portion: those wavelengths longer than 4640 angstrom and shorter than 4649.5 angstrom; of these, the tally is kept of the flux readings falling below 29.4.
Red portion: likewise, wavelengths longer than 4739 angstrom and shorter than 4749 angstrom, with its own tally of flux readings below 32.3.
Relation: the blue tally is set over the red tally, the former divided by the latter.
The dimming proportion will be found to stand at 1.33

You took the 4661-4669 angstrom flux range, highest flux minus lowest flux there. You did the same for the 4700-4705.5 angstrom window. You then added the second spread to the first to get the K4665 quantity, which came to 10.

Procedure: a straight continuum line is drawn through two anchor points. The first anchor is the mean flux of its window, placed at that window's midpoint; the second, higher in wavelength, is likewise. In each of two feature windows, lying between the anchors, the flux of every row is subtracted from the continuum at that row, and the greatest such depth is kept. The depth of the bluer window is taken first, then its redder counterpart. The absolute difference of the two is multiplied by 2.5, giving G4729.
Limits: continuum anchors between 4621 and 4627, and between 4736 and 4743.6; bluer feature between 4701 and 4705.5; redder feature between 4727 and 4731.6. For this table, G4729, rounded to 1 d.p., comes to 2.6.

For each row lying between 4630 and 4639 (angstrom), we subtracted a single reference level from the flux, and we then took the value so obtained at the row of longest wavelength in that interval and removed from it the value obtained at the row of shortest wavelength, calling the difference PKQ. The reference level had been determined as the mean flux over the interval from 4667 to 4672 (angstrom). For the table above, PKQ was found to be -4.8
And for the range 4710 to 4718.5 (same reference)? 7.4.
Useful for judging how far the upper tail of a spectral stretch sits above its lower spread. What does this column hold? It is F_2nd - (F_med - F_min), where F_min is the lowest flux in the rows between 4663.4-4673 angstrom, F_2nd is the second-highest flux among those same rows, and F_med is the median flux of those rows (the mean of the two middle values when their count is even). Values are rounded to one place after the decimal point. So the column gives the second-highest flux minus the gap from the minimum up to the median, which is 29.3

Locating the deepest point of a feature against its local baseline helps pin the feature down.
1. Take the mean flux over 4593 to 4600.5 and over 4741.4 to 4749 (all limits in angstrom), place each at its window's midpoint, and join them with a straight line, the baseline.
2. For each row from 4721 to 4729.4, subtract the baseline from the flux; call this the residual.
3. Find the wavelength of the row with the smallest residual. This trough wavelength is 4728.85 angstrom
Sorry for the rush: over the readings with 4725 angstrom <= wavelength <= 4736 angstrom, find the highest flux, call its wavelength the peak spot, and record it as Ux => 4725.58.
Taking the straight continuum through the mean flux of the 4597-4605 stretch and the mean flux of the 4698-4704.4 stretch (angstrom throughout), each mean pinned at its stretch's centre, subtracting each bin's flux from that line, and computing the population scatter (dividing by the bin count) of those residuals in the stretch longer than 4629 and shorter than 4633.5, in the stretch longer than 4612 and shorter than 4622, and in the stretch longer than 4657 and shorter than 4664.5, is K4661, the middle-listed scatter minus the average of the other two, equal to 1.2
